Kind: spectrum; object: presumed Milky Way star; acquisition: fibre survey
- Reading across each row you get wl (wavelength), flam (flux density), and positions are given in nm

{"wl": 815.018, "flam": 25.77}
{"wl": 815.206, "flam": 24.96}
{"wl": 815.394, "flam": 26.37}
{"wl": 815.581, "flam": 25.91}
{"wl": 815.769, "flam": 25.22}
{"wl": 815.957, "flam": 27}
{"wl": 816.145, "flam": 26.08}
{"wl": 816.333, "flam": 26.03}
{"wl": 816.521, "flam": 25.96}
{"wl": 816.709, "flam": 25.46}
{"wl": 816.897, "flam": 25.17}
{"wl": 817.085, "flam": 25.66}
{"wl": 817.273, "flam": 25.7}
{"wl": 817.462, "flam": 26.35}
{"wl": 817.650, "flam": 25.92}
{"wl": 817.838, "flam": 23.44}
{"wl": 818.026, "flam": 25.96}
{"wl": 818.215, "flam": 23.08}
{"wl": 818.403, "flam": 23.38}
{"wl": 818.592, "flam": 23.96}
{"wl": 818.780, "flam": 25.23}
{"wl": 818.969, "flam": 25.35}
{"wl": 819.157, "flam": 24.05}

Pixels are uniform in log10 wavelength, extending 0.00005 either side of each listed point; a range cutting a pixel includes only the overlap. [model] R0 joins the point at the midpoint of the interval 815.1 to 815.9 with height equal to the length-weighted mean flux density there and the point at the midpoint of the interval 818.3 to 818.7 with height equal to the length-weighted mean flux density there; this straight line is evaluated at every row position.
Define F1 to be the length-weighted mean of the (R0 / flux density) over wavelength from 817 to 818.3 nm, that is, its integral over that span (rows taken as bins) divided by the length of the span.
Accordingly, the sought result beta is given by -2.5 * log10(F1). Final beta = 0.037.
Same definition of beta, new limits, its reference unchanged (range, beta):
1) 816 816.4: 0.040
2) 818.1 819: 0.020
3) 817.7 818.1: 0.024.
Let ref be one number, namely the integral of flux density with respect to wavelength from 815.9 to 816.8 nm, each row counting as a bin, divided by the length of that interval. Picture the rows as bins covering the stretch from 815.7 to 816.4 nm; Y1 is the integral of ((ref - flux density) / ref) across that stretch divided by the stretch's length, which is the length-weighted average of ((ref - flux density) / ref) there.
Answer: -0.002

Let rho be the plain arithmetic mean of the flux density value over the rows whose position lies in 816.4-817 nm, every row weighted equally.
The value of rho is 25.5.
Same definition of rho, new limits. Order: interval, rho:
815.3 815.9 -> 25.8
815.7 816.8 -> 26.0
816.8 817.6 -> 25.7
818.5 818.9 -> 24.6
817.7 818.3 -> 24.2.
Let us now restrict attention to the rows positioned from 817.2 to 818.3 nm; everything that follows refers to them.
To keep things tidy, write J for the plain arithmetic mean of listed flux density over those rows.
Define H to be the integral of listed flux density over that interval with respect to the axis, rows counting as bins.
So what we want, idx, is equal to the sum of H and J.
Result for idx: 53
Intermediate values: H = 28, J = 25.1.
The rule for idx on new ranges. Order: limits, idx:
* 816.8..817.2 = 36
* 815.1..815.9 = 46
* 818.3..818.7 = 33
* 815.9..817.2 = 60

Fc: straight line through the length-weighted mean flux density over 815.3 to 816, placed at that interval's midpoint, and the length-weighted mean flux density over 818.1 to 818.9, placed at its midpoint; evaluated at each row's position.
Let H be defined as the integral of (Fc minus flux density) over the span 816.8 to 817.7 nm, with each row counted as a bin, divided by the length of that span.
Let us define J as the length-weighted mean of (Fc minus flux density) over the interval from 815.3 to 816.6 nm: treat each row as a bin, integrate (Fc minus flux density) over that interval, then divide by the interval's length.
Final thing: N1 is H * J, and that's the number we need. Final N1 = 0.2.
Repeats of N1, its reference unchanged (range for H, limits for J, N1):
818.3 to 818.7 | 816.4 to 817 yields -0.1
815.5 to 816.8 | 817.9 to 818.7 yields 0.0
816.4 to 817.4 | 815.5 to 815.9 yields -0.2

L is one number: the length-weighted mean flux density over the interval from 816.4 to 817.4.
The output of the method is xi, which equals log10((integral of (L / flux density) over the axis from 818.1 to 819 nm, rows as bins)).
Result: -0.020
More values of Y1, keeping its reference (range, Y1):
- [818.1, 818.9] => 0.079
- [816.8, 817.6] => 0.013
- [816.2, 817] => 0.015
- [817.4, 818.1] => 0.027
